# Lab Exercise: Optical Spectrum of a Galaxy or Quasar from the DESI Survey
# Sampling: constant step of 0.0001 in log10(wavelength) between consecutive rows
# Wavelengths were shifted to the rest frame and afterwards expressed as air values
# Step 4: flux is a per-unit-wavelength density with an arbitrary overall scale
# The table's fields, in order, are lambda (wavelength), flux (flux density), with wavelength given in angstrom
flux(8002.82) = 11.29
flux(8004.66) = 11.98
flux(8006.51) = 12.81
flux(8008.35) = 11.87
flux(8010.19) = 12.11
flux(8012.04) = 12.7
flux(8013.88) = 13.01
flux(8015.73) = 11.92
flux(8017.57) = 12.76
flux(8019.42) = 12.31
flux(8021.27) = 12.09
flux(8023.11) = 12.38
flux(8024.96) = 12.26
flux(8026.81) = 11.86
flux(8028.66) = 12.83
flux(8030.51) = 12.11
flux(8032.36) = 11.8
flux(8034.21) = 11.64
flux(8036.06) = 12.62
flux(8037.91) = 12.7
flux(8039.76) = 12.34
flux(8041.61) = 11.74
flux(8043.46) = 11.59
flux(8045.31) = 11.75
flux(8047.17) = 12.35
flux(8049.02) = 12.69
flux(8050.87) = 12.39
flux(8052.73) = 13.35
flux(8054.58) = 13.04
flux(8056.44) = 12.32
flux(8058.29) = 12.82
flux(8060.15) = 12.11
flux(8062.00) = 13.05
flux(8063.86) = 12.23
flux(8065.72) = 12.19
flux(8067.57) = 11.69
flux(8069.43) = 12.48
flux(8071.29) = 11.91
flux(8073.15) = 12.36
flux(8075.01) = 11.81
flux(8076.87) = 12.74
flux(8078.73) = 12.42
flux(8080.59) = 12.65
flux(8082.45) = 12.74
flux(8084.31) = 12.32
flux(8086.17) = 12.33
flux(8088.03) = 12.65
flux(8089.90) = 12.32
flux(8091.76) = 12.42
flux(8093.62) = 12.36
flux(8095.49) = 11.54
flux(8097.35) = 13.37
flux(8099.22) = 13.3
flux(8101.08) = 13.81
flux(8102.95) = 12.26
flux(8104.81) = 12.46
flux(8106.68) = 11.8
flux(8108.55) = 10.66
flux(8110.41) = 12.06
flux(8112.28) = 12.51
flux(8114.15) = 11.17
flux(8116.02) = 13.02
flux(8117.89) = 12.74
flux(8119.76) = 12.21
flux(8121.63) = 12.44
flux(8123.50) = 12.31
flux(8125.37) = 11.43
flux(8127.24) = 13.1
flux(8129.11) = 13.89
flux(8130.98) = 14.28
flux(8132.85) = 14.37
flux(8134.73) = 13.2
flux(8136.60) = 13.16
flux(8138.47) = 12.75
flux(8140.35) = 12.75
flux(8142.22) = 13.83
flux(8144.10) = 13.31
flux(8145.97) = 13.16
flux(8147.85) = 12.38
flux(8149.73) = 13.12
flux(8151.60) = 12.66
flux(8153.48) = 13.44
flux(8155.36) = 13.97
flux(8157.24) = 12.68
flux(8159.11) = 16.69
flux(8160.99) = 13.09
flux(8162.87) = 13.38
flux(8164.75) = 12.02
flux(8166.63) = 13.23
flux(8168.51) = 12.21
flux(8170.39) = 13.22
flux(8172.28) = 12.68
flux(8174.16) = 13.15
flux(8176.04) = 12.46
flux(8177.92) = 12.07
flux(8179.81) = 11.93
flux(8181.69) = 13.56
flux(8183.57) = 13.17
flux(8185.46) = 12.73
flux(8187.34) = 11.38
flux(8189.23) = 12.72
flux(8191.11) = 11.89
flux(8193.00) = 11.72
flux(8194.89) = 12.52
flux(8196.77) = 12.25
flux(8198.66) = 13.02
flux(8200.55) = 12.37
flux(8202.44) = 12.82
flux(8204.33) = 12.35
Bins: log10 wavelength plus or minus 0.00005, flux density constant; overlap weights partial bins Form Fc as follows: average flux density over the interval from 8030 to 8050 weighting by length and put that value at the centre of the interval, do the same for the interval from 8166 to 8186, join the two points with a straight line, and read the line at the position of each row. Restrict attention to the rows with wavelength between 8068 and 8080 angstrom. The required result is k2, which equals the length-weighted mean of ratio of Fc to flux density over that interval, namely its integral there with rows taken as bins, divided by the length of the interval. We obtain 1.001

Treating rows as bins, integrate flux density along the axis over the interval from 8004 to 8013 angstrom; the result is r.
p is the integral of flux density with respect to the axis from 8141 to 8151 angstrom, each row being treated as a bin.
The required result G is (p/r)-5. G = -3.81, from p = 131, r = 111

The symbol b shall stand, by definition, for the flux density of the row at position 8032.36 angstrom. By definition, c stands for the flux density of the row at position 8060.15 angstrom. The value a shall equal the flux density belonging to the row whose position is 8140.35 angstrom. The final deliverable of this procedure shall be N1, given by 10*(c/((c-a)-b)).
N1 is -9.7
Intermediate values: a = 12.75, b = 11.8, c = 12.11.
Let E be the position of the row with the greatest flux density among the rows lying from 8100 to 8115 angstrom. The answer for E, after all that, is 8101.08 angstrom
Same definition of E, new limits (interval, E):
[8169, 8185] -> 8181.69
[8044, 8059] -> 8052.73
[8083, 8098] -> 8097.35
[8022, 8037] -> 8028.66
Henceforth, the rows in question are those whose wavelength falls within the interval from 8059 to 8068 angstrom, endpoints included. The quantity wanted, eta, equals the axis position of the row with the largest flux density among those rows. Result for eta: 8062.00 angstrom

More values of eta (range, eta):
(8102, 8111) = 8104.81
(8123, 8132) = 8130.98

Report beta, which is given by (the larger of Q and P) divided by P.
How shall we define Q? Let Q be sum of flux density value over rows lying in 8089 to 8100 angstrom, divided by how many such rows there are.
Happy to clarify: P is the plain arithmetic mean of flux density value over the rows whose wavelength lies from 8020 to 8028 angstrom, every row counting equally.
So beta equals 1.033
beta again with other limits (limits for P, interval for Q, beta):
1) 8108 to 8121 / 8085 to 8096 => 1.018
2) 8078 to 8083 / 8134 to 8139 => 1.034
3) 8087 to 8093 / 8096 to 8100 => 1.070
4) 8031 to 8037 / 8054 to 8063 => 1.054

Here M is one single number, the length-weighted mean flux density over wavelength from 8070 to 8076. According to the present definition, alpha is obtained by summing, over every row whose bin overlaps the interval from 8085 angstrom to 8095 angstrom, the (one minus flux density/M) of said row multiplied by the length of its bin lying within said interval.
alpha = -0.27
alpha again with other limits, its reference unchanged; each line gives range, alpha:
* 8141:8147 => -0.66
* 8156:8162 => -1.04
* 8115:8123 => -0.34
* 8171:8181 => -0.38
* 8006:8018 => -0.38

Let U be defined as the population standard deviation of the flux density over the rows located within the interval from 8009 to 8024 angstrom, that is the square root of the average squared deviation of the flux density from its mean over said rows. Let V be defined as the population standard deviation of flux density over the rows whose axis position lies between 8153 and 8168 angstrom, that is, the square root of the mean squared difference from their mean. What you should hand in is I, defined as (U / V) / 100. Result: 0.003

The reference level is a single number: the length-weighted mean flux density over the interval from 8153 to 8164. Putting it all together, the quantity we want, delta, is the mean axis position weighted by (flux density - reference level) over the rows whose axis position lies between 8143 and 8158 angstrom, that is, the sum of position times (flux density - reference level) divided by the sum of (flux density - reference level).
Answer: 8150.3 angstrom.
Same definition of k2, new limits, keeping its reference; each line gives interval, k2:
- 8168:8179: 1.009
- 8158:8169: 0.954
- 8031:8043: 1.001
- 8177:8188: 1.026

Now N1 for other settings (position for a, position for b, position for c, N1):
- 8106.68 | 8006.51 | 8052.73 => -11.9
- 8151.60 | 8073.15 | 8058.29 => -10.5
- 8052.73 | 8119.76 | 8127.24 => -10.5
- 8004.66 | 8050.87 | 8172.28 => -10.8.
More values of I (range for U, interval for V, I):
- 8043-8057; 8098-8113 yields 0.006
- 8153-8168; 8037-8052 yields 0.032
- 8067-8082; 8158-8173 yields 0.003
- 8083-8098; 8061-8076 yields 0.012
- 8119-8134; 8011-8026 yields 0.030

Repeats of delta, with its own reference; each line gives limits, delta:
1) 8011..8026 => 8019.0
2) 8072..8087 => 8079.5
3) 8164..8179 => 8171.5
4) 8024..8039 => 8031.2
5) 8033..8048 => 8040.9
